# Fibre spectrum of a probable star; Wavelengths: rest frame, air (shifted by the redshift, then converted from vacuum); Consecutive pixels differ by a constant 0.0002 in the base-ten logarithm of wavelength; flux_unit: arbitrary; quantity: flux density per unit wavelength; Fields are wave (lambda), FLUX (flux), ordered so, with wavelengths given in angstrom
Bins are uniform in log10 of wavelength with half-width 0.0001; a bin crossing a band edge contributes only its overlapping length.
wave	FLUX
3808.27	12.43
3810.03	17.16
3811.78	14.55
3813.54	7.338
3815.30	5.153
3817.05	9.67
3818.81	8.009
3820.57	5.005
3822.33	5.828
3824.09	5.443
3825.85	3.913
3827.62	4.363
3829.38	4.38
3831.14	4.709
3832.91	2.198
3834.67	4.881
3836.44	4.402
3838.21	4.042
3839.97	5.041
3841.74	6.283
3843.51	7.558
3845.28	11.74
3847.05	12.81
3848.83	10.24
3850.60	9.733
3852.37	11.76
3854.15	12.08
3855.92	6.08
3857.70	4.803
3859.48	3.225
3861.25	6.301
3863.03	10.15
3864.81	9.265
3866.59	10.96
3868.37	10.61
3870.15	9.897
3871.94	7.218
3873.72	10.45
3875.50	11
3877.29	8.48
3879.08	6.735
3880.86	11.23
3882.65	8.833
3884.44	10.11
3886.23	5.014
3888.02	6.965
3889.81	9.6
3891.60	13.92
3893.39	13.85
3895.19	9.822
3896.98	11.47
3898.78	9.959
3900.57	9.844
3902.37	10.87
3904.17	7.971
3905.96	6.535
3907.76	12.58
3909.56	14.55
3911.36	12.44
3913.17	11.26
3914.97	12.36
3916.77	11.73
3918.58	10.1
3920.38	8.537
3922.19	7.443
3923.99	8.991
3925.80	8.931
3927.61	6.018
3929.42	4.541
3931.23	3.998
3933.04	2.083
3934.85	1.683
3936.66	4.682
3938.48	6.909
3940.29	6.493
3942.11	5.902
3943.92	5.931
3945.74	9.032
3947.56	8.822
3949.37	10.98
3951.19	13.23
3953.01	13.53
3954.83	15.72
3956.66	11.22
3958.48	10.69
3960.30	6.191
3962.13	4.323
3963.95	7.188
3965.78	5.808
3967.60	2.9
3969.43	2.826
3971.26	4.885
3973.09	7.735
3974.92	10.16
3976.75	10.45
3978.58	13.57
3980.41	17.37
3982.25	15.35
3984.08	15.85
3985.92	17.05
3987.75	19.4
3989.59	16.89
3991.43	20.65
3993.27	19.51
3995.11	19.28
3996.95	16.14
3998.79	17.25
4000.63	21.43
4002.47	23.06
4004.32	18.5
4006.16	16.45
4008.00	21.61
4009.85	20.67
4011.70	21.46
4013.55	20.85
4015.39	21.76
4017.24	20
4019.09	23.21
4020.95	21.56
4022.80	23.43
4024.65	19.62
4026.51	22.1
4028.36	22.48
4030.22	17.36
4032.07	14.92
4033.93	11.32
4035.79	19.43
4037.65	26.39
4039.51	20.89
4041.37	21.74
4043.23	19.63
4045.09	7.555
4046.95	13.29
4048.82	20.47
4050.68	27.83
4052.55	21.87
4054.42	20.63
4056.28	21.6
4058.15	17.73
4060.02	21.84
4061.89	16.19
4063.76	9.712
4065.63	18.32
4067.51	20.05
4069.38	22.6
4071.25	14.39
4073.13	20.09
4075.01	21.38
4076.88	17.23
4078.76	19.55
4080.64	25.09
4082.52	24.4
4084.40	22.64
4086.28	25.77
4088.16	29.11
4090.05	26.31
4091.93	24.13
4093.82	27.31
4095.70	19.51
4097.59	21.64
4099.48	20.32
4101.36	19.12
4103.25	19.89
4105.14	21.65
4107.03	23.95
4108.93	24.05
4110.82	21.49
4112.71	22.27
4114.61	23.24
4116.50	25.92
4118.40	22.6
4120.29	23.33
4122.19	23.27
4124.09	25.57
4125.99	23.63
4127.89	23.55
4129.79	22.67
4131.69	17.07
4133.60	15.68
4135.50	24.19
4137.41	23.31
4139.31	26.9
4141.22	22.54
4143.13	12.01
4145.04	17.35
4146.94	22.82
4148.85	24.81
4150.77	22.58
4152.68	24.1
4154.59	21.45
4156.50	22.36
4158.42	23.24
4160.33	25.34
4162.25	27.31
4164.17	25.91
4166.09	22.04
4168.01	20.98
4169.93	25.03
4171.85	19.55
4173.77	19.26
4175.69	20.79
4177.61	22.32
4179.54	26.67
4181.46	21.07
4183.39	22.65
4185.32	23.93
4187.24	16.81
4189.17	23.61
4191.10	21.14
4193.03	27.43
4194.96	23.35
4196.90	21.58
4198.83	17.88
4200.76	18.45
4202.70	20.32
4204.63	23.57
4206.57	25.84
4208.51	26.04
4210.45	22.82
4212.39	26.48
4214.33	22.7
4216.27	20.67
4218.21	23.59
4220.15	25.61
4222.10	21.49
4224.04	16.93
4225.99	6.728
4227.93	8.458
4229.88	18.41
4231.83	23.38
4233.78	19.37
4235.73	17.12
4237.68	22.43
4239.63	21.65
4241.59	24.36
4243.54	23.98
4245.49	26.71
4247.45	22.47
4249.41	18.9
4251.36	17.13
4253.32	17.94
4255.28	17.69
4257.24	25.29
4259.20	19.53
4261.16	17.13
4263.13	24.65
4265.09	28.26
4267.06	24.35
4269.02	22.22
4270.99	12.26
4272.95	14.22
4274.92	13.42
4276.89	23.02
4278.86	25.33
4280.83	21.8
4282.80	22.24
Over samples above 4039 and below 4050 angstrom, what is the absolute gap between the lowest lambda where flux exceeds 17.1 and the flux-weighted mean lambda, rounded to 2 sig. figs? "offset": 4.3 angstrom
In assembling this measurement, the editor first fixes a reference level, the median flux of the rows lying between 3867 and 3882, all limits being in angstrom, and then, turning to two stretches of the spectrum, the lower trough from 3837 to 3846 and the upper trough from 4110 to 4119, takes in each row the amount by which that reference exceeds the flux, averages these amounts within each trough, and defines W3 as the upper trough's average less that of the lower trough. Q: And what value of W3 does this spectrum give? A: -16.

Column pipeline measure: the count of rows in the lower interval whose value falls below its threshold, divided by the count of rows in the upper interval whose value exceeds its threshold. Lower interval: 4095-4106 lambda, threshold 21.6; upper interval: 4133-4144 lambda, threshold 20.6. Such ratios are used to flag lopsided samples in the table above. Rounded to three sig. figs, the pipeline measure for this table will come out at 1.00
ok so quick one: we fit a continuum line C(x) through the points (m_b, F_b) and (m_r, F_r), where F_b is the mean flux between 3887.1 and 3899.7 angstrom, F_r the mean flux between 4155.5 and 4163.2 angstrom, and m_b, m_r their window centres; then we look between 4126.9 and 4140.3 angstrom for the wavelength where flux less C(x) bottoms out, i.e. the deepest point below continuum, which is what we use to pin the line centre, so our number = 4133.60 angstrom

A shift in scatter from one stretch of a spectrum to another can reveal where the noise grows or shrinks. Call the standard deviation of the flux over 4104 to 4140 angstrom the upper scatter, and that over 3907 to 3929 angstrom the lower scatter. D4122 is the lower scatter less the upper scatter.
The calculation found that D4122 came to -0.2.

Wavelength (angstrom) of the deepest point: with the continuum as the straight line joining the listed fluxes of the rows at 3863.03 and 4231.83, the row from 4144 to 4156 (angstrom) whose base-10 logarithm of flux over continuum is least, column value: 4145.04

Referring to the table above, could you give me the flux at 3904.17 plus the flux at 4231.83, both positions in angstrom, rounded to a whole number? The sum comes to 31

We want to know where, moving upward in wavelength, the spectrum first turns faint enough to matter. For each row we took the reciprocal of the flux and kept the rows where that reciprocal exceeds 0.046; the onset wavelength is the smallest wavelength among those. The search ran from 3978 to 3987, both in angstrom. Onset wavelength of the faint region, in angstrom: 3978.58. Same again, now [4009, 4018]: 4009.85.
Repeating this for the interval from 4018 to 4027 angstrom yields 4020.95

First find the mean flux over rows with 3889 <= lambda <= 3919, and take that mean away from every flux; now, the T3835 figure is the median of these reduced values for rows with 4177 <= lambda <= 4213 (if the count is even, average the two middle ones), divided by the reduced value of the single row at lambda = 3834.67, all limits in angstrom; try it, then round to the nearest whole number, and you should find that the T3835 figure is -2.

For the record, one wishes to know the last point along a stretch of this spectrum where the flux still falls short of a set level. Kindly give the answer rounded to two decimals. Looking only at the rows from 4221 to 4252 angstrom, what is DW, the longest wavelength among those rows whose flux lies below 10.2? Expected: 4227.93 angstrom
